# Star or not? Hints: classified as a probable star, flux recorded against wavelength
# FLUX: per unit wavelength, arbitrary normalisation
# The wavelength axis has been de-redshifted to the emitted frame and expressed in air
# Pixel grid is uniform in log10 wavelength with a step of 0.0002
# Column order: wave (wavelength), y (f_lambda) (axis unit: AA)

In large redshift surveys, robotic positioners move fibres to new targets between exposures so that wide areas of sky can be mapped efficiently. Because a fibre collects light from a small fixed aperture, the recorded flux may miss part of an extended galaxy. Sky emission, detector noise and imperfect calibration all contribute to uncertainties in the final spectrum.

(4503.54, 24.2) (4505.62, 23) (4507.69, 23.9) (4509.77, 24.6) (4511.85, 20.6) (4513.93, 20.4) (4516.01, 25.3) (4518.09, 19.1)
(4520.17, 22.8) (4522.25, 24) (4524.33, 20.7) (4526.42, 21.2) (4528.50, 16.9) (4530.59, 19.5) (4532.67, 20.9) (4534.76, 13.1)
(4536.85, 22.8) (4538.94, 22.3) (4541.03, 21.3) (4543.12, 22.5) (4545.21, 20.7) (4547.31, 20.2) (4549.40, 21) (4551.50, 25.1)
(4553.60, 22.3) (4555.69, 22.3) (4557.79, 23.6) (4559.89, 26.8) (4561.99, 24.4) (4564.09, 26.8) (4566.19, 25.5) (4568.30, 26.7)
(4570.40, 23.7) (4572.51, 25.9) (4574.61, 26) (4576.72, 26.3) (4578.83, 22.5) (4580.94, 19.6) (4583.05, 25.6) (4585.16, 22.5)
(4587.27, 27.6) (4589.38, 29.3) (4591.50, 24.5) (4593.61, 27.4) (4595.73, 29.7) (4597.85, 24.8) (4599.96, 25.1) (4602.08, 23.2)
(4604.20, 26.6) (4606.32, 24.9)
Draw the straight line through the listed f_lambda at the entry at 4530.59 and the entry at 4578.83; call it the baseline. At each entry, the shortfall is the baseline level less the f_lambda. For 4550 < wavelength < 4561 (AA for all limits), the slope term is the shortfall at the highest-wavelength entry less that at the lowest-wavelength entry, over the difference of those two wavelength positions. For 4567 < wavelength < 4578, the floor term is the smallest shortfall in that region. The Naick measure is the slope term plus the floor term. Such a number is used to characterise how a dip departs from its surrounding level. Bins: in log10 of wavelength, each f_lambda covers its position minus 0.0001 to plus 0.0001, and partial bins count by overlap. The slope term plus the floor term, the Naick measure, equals -5.0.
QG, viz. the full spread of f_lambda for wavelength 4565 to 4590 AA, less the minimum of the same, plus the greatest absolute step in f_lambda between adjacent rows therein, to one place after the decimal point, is -3.9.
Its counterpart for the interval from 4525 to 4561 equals 10.3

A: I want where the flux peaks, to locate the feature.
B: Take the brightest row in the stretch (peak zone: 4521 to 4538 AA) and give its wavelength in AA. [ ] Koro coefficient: 4522.25 AA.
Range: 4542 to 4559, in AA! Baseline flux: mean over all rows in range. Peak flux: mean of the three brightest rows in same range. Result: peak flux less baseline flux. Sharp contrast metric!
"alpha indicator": 1.5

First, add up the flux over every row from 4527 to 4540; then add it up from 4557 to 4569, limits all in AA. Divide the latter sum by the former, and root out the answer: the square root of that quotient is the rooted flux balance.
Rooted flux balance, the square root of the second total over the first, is 1.15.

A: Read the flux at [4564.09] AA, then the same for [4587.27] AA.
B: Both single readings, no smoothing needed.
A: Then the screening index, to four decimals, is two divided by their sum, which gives 0.0368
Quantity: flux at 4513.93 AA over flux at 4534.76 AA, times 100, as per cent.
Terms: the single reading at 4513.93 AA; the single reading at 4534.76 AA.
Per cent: 156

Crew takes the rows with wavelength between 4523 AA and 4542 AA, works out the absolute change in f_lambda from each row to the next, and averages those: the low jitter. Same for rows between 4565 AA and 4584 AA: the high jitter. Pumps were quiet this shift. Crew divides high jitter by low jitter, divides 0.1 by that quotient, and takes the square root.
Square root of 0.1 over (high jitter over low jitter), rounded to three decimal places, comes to 0.378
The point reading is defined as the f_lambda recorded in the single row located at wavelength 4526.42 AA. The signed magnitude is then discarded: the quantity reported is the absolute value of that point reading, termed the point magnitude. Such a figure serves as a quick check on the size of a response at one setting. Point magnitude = 21.2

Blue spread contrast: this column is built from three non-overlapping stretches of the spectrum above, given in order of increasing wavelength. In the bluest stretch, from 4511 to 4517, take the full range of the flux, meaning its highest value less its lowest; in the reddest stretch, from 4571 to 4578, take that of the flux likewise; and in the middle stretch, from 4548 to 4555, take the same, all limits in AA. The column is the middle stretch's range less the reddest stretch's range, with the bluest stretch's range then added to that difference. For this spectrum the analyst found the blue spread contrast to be 9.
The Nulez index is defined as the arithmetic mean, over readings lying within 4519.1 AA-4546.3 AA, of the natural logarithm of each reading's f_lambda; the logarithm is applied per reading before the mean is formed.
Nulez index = 3.02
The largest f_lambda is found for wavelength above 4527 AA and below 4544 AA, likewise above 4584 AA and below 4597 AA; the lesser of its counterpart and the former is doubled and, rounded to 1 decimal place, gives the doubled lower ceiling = 45.6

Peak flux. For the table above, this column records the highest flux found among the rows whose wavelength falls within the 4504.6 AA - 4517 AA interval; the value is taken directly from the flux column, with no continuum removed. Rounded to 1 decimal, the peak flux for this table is 25.3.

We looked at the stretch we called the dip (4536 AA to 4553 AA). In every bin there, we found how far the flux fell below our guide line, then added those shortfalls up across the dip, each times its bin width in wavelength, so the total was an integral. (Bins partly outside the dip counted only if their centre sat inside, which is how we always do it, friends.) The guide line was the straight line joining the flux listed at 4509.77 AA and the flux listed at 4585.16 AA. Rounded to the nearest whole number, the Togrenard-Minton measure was 28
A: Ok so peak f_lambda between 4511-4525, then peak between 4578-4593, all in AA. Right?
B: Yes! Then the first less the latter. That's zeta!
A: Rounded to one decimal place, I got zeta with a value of -4.0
